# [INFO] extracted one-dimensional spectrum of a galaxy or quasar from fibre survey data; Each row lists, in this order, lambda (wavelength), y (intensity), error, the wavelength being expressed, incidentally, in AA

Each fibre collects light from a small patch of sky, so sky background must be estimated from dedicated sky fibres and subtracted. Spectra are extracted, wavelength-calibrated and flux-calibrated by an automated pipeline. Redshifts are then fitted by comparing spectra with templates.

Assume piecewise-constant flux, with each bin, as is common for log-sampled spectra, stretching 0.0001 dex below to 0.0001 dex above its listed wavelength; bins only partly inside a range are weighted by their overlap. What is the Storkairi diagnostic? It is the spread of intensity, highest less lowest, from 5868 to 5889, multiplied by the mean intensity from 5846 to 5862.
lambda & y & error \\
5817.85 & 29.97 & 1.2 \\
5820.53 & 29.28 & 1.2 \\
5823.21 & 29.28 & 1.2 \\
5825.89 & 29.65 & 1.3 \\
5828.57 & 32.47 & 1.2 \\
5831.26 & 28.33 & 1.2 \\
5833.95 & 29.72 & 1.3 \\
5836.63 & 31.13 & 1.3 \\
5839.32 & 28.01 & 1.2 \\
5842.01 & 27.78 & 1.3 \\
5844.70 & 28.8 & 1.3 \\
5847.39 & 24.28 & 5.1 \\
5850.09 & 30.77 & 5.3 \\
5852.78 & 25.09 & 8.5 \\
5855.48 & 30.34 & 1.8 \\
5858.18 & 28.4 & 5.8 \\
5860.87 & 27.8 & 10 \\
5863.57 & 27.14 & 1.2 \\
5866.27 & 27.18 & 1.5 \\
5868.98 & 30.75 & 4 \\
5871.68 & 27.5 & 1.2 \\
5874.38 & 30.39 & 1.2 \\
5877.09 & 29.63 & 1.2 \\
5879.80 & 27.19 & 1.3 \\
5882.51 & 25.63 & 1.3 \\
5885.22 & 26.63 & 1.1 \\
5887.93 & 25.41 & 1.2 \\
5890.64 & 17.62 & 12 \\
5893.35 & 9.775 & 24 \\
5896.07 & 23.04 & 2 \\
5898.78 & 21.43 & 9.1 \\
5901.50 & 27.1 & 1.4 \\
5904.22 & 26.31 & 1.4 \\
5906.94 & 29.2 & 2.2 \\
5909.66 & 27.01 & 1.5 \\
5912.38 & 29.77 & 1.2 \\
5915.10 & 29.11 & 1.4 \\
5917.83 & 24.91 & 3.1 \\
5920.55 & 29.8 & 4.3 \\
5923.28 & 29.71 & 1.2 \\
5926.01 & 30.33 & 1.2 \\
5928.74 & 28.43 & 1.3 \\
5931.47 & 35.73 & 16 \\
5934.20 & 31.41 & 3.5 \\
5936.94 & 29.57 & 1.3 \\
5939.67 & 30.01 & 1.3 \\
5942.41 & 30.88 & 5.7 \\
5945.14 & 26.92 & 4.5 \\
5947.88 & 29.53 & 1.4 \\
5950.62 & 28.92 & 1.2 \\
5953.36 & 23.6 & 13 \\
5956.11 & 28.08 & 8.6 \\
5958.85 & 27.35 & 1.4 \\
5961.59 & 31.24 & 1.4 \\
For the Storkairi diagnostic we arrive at 148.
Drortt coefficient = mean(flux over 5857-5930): 26.6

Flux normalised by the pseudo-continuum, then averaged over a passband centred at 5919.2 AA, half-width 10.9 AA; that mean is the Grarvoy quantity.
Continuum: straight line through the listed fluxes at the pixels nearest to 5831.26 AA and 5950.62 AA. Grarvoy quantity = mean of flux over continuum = 1.00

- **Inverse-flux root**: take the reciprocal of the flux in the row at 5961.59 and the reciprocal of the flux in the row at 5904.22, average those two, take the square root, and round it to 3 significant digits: 0.187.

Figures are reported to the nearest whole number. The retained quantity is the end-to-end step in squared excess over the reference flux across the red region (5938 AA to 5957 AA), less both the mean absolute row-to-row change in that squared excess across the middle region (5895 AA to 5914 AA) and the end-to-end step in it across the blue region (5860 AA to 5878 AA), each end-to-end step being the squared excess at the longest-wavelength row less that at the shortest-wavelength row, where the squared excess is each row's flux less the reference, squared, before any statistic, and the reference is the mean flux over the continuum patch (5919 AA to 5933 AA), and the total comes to -11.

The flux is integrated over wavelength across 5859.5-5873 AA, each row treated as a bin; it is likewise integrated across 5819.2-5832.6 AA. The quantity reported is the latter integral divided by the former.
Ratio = 1.05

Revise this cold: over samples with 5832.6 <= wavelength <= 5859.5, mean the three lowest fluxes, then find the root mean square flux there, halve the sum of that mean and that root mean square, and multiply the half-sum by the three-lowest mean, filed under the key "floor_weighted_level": 697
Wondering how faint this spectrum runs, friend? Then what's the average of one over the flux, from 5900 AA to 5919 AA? 0.036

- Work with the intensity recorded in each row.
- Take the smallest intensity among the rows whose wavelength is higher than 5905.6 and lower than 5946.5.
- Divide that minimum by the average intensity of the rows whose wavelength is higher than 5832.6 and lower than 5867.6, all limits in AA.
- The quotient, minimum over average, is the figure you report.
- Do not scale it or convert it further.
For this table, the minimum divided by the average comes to 0.88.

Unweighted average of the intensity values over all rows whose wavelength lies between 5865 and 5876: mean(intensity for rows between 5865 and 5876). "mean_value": 29.0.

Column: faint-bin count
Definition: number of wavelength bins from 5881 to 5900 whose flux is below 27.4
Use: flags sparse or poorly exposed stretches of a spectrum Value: 7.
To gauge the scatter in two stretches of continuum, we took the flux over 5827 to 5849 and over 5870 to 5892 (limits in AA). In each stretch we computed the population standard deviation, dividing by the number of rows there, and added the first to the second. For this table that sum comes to 5.9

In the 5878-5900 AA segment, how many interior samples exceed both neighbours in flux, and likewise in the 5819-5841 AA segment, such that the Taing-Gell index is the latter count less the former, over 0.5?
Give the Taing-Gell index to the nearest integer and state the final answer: 0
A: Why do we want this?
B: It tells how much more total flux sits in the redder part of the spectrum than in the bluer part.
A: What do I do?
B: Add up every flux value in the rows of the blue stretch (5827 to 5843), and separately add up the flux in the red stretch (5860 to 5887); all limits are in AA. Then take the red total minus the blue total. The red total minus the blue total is 102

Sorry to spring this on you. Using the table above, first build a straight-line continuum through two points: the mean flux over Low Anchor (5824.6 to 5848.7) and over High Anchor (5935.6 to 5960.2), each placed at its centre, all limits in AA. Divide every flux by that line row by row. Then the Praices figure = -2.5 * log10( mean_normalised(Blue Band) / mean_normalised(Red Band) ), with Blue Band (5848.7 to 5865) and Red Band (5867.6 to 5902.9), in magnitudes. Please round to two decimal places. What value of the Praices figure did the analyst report -0.14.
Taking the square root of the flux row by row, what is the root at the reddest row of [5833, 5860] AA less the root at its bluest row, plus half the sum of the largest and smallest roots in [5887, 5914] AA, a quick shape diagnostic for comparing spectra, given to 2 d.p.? 4.17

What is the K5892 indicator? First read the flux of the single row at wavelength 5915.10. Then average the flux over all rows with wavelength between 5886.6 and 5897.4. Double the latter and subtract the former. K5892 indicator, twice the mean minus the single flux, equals 8.8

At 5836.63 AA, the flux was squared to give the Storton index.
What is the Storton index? 969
